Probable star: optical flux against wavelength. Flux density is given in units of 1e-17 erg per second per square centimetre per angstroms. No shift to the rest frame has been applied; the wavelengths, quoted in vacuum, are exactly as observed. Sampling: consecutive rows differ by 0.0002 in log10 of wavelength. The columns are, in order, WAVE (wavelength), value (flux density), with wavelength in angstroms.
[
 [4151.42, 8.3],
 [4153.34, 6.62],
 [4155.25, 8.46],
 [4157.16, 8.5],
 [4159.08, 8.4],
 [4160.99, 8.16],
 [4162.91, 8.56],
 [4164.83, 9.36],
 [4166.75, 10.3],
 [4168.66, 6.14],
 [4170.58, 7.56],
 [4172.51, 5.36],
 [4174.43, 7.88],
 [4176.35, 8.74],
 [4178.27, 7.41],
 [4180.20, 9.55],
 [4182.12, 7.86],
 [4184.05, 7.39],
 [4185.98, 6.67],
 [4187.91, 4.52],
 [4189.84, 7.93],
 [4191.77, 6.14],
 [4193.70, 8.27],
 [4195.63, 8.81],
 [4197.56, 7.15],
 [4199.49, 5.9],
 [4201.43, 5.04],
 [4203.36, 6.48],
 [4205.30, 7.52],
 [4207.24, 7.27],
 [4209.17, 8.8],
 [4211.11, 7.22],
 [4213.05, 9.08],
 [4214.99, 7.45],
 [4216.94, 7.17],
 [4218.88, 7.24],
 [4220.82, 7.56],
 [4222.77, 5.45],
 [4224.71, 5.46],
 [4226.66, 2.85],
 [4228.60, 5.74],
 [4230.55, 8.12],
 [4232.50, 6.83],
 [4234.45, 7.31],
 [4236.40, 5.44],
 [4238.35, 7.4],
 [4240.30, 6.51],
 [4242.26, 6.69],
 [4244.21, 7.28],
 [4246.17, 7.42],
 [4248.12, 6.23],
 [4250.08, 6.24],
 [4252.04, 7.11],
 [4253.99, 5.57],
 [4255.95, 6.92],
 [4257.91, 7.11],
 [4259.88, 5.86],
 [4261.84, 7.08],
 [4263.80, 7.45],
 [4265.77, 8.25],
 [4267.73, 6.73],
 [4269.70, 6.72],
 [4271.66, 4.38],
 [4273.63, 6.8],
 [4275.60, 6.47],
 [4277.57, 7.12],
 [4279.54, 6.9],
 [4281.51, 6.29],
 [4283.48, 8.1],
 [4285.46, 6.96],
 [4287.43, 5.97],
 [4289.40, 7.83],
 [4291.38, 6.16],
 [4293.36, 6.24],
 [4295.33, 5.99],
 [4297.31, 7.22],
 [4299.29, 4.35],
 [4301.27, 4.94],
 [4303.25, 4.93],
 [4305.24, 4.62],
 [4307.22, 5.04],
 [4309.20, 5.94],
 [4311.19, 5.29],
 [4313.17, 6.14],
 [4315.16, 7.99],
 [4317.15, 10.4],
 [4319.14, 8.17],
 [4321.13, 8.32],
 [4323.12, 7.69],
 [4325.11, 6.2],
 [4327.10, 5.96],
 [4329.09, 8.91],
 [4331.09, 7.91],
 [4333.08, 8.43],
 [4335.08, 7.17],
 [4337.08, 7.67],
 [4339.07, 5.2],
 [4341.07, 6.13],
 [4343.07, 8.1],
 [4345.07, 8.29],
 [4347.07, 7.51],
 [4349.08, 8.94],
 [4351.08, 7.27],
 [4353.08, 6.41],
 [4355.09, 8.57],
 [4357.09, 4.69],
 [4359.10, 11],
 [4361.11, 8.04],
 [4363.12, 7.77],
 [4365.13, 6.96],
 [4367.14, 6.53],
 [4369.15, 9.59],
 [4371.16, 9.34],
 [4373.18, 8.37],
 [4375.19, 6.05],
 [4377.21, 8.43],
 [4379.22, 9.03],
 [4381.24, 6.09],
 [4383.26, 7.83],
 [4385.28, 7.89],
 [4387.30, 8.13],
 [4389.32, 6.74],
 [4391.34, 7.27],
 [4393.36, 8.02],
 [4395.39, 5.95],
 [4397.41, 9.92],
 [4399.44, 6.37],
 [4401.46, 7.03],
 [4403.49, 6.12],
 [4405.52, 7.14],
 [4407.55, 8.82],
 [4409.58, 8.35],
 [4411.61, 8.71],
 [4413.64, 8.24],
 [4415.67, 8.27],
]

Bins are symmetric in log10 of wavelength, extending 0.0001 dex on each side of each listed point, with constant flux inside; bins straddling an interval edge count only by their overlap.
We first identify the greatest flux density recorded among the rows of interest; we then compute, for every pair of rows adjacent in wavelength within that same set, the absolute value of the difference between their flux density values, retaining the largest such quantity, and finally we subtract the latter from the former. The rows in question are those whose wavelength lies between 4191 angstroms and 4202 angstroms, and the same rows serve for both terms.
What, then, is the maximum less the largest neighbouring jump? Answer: 6.7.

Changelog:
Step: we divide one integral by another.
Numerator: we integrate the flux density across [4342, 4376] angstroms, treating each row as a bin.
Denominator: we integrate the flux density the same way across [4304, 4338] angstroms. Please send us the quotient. 1.10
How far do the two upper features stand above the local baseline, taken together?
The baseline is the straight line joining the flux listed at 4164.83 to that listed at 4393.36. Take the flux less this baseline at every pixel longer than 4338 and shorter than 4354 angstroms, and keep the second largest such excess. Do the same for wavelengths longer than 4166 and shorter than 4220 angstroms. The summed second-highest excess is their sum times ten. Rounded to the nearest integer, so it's 3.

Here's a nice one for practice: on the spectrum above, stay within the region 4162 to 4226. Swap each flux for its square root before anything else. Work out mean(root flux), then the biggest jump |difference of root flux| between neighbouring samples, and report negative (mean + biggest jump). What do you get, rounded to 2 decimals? -3.43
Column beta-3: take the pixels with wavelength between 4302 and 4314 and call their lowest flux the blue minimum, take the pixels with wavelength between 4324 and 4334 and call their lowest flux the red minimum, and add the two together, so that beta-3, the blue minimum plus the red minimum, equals 10.6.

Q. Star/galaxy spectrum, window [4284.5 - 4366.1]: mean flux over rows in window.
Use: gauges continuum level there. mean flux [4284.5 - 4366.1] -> 7.01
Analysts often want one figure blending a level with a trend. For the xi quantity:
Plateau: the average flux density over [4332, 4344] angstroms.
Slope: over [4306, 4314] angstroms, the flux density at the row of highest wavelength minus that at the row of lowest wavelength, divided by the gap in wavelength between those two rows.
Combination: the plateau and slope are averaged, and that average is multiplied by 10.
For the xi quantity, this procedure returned 37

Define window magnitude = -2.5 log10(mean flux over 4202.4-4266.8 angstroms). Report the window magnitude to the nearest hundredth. -2.09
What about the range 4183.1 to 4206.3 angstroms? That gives -2.08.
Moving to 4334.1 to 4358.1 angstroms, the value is -2.14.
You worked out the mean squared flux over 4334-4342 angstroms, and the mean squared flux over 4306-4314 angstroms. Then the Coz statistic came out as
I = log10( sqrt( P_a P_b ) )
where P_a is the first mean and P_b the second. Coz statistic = 1.57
